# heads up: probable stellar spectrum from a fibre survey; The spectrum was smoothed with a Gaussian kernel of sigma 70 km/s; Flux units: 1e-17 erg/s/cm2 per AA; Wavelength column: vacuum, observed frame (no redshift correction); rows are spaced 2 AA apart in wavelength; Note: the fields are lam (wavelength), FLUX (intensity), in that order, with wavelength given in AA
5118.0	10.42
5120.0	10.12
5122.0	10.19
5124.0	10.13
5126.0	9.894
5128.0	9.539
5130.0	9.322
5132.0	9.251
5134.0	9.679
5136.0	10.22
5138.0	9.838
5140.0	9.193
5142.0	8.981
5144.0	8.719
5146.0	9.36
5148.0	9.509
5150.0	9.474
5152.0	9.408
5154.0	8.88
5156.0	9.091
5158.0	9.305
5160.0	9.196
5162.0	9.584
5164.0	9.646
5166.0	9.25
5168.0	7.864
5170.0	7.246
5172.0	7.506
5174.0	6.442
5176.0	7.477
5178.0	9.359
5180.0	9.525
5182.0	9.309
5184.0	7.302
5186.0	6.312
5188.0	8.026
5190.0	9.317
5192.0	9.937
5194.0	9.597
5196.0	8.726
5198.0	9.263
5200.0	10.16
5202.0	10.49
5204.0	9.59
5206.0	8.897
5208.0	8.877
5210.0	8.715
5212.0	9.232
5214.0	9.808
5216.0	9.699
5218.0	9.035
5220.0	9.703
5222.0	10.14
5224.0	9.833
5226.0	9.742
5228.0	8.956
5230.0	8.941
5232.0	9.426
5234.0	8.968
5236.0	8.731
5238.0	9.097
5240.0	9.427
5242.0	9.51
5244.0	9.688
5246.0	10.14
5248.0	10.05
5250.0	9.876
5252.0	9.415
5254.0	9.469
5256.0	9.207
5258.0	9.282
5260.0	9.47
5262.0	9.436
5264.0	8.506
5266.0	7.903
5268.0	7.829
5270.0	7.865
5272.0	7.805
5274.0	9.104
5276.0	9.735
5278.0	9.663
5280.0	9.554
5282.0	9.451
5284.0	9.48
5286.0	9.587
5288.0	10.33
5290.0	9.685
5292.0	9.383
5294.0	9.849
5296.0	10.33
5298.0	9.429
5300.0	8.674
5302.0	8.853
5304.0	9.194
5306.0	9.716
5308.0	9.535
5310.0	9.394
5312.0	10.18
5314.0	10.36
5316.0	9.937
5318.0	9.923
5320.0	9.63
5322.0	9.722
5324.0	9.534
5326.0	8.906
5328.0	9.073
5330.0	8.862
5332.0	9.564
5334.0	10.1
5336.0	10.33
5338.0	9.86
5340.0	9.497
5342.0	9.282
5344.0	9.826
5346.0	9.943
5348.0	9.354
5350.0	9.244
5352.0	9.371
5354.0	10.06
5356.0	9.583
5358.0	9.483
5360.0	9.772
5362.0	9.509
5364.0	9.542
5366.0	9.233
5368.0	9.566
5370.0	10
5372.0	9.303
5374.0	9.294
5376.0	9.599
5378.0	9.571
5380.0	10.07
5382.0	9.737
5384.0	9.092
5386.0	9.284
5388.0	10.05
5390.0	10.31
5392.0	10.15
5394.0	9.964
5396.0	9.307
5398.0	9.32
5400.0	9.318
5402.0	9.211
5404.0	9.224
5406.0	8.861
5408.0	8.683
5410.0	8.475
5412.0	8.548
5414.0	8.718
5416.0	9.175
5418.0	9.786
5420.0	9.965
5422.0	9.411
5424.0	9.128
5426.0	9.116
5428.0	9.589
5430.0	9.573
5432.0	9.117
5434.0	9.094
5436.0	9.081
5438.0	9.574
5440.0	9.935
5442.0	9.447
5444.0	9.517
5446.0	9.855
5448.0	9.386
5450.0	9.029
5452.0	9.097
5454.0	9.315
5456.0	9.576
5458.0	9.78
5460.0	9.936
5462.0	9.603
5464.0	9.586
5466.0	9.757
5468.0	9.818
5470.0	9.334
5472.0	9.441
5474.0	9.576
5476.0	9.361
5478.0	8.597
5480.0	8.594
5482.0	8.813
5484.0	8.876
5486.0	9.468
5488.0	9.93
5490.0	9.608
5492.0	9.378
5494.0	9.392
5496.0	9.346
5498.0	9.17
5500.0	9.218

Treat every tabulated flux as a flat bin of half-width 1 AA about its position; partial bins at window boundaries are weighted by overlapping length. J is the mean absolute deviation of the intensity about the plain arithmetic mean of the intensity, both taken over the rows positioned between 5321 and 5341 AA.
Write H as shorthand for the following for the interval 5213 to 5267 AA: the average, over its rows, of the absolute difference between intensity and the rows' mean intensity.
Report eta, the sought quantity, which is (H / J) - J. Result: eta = 0.7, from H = 0.39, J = 0.37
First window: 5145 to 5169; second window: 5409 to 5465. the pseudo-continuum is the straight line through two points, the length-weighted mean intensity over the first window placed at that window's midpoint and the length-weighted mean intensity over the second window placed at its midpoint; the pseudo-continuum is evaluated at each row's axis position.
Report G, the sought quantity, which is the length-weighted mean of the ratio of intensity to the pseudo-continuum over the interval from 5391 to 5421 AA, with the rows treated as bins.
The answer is 0.99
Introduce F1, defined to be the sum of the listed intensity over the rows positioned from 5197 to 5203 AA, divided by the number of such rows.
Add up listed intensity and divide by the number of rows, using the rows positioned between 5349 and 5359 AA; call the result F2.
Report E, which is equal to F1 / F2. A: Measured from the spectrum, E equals 1.04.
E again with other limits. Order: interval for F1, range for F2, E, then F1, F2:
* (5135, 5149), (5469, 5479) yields 1.02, 9.40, 9.26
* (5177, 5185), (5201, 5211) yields 0.95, 8.87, 9.31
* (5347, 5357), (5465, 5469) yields 0.97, 9.52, 9.79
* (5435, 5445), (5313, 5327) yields 0.98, 9.51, 9.72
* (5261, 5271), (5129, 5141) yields 0.87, 8.31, 9.58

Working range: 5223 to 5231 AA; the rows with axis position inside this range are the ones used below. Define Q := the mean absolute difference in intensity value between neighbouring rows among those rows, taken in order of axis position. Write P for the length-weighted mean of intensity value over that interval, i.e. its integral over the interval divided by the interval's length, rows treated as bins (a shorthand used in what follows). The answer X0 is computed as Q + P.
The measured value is 9.7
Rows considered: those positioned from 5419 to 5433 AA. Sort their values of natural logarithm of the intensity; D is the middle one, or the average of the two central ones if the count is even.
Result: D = 2.24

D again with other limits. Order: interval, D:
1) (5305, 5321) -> 2.28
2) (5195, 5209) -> 2.23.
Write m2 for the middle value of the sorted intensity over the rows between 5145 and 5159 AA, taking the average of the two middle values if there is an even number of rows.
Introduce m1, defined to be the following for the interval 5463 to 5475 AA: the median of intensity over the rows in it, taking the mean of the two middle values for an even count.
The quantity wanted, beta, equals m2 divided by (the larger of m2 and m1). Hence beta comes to 0.977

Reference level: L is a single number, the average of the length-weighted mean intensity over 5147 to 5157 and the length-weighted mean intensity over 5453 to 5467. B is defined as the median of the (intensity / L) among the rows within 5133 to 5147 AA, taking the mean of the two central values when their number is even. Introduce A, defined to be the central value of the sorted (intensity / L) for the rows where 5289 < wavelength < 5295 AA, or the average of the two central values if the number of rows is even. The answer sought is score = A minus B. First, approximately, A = 1.02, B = 0.99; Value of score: 0.03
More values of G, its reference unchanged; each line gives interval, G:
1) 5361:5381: 1.03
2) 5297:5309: 0.99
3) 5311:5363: 1.04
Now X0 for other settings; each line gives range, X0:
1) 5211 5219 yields 9.9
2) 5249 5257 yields 9.8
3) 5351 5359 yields 10.0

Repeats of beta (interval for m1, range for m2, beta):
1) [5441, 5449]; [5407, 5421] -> 0.919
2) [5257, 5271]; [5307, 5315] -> 1.000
